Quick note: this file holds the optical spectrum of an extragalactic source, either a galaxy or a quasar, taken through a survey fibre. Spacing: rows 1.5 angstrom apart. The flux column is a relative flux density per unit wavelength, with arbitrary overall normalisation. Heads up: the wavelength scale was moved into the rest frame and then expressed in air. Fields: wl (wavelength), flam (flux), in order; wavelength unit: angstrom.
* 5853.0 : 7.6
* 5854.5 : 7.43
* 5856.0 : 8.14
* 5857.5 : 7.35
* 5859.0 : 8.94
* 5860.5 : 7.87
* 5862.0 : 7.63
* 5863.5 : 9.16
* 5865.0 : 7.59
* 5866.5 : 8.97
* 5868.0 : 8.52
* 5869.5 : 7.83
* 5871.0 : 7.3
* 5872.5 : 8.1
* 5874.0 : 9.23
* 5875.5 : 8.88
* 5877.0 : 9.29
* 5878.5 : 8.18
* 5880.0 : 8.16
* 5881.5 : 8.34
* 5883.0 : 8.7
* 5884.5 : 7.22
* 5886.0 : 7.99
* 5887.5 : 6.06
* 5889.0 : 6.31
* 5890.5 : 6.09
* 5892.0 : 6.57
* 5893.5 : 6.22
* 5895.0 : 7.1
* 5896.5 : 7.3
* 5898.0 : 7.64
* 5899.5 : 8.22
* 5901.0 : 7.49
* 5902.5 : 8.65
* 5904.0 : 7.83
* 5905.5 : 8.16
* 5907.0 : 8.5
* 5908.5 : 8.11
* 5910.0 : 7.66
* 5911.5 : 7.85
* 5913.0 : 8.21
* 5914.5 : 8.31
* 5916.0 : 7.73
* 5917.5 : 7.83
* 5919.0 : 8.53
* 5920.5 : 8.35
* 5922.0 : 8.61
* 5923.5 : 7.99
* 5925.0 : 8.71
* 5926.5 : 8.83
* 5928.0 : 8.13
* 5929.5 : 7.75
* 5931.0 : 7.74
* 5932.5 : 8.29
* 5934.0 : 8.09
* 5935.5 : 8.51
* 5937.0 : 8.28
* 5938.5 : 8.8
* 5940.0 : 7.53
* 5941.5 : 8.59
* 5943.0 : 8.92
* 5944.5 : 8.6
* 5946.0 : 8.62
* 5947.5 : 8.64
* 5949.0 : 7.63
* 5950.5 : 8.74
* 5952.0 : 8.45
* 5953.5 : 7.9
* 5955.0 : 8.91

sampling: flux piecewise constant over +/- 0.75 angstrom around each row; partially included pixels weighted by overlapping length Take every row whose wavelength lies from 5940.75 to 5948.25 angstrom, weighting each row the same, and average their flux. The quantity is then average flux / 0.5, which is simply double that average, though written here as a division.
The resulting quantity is 17.3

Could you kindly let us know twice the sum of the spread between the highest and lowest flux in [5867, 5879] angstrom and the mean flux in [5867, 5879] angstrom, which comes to 20.8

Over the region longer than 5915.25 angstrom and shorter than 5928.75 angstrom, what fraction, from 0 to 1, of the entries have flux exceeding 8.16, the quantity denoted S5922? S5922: 0.56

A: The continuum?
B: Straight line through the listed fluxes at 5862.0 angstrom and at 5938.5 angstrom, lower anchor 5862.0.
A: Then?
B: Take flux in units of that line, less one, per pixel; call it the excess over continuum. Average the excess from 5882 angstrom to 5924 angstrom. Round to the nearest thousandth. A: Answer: -0.070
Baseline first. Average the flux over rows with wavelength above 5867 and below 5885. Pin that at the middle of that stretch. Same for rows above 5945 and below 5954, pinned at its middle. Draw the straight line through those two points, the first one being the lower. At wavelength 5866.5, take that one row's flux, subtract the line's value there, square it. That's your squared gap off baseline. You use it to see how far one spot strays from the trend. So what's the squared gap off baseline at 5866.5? 0.4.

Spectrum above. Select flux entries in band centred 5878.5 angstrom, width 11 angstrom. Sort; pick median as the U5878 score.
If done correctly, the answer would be 8.70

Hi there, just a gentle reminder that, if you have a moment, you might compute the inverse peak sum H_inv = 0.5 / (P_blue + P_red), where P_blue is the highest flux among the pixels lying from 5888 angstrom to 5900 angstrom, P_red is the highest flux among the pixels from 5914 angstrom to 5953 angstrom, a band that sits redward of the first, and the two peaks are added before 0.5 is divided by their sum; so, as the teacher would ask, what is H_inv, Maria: 0.0292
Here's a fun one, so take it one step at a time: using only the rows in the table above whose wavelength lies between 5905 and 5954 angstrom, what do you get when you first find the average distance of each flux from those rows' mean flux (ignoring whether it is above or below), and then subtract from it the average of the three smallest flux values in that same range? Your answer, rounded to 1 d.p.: -7.3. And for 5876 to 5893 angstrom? -5.2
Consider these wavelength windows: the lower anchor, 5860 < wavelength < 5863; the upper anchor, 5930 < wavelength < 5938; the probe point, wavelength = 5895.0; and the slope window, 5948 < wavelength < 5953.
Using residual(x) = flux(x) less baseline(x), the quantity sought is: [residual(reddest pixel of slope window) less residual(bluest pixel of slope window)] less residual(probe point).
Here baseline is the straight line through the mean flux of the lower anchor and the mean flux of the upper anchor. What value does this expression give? 1.7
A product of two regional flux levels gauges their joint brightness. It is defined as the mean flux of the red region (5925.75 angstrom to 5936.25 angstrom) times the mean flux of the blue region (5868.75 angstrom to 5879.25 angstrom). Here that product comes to 69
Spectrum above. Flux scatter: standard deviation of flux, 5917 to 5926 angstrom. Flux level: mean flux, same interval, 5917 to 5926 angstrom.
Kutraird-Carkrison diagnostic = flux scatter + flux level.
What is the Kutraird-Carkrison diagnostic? 8.7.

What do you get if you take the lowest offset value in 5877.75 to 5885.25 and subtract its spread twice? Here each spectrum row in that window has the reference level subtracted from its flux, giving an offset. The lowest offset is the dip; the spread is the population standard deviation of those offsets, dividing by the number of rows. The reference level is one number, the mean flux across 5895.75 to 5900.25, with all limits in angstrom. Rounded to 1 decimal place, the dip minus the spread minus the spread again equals -1.5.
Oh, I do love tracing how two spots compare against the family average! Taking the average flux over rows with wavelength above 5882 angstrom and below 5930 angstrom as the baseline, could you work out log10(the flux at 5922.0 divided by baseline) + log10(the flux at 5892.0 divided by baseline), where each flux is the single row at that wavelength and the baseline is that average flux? -0.03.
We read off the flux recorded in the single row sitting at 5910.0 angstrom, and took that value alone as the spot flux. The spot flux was 7.66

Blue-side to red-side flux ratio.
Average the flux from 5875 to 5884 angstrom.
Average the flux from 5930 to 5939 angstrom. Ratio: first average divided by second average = 1.04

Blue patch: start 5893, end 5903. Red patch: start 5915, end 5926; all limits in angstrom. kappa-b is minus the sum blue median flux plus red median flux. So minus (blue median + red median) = -15.8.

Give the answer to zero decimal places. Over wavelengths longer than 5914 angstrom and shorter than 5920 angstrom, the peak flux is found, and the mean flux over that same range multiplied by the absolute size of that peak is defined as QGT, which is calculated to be 69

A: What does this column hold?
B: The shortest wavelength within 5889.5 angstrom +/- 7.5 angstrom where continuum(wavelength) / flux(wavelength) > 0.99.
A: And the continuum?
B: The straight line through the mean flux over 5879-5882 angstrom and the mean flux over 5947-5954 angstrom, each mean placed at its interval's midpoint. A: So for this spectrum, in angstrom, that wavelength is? 5884.5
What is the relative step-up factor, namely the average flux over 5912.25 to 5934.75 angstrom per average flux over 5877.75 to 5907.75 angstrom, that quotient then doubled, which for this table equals 2.18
